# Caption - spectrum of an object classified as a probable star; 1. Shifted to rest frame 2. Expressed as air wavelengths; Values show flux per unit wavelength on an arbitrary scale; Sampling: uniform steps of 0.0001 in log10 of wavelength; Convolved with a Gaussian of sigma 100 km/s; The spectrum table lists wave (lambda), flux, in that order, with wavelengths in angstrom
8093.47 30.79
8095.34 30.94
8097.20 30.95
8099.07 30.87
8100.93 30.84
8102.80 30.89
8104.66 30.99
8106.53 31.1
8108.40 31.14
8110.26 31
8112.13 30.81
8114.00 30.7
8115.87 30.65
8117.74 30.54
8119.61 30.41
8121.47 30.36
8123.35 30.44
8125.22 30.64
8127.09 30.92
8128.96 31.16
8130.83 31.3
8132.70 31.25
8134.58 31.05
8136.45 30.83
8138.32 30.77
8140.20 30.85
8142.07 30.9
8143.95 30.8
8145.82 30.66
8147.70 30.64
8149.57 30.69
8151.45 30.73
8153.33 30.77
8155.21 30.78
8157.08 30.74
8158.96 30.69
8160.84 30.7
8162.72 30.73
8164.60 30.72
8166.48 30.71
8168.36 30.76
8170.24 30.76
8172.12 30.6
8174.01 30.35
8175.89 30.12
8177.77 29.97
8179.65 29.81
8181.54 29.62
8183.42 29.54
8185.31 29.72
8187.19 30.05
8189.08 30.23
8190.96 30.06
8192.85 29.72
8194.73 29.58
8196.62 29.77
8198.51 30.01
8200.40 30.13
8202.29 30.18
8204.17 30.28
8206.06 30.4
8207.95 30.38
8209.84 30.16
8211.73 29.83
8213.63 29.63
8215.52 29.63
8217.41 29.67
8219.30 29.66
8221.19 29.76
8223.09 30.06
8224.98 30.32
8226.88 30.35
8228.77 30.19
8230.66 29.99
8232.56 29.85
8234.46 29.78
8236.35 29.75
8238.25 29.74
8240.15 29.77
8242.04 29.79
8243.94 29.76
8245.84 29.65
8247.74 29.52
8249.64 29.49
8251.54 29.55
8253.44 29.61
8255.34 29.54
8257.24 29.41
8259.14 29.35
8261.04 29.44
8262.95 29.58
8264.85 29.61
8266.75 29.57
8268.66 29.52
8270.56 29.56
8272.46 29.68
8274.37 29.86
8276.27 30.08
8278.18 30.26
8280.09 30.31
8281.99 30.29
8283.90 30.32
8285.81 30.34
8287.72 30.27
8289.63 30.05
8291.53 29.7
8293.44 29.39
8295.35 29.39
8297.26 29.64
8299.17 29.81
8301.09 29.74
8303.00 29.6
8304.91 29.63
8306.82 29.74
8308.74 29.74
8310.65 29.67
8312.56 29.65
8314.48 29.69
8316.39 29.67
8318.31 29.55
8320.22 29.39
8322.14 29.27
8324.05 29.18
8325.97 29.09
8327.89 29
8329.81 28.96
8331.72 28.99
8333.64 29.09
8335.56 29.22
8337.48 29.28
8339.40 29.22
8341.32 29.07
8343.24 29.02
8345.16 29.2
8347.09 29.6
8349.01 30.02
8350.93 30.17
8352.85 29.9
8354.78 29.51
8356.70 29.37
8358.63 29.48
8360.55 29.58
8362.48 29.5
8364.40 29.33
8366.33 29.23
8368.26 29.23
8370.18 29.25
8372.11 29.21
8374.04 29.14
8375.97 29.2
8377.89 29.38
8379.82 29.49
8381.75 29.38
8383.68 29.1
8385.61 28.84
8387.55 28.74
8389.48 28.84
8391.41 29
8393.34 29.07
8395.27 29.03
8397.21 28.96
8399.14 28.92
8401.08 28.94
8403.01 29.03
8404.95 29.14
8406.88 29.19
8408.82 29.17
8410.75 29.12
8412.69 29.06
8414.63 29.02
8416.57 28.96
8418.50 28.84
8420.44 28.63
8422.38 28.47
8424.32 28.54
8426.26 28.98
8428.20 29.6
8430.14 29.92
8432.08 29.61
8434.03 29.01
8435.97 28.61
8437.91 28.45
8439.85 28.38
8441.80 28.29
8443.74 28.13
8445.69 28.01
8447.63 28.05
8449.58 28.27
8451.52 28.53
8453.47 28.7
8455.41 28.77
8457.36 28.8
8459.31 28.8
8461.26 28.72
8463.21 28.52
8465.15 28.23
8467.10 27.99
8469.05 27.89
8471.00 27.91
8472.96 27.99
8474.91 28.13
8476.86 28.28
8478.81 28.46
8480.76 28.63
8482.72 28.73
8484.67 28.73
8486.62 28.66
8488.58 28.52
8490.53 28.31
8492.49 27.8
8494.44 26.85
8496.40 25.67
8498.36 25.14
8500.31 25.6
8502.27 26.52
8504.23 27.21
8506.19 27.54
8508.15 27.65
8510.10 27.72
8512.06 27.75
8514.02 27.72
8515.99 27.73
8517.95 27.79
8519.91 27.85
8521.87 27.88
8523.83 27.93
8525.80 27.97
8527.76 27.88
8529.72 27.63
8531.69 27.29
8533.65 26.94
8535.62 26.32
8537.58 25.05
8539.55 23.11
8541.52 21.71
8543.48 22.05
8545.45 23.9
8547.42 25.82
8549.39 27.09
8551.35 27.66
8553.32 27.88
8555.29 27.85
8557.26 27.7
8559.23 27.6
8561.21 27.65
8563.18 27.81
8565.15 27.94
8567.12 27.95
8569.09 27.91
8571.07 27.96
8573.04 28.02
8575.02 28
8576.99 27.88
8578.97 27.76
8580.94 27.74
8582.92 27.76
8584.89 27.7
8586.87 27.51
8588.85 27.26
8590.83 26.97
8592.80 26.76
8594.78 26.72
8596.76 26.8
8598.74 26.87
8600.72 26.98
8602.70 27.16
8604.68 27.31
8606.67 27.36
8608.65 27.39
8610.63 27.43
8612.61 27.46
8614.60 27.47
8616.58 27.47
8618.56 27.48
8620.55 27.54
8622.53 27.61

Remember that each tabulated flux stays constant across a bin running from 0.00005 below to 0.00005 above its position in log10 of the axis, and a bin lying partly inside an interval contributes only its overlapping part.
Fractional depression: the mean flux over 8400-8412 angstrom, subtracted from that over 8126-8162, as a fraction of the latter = 0.057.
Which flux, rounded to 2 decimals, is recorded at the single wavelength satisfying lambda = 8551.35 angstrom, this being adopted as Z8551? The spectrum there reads 27.66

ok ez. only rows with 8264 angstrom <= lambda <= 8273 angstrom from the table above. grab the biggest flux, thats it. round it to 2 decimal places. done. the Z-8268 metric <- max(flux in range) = 29.68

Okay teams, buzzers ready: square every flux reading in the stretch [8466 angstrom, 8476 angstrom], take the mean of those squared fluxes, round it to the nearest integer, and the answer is 783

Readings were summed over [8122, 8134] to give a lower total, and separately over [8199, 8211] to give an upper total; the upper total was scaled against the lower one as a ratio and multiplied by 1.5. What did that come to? 1.47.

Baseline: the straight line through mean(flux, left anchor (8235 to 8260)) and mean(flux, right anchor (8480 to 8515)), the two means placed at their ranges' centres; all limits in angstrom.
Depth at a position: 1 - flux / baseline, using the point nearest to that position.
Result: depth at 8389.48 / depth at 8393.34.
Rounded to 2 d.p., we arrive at 0.62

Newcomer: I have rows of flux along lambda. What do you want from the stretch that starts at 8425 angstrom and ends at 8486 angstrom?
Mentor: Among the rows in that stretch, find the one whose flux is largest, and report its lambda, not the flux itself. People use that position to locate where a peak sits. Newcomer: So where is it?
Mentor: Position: 8430.14 angstrom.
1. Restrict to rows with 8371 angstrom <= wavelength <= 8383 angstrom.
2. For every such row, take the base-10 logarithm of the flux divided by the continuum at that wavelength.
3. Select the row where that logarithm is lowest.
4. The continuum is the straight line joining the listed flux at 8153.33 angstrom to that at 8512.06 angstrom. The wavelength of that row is 8374.04 angstrom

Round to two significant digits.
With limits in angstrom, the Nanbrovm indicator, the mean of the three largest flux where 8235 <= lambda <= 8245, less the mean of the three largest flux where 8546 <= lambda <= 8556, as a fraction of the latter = 0.071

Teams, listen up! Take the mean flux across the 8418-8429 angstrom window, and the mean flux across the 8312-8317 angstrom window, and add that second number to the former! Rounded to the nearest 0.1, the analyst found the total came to 58.5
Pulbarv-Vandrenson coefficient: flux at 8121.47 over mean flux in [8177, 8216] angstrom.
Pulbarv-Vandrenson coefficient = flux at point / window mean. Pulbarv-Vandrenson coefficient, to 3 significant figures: 1.01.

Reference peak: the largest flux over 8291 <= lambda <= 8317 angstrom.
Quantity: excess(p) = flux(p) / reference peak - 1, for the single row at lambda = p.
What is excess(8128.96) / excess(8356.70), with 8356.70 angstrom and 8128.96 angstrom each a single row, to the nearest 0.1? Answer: -3.1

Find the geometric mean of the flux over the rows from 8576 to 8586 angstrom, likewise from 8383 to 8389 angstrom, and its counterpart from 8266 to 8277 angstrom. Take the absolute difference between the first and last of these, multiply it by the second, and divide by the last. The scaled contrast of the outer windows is 1.9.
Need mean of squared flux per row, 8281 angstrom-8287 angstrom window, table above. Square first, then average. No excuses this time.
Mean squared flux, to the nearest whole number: 919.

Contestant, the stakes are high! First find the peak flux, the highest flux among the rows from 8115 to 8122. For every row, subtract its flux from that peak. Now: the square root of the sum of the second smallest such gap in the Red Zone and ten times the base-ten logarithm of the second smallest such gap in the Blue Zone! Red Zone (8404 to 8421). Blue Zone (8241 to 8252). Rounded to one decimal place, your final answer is 1.0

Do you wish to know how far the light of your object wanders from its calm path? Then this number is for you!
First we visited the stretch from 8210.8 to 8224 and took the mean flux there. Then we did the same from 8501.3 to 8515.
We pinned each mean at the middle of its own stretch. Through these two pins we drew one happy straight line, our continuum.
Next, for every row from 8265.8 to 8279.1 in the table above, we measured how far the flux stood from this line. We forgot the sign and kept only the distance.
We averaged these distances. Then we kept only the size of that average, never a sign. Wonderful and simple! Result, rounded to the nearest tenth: 0.5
